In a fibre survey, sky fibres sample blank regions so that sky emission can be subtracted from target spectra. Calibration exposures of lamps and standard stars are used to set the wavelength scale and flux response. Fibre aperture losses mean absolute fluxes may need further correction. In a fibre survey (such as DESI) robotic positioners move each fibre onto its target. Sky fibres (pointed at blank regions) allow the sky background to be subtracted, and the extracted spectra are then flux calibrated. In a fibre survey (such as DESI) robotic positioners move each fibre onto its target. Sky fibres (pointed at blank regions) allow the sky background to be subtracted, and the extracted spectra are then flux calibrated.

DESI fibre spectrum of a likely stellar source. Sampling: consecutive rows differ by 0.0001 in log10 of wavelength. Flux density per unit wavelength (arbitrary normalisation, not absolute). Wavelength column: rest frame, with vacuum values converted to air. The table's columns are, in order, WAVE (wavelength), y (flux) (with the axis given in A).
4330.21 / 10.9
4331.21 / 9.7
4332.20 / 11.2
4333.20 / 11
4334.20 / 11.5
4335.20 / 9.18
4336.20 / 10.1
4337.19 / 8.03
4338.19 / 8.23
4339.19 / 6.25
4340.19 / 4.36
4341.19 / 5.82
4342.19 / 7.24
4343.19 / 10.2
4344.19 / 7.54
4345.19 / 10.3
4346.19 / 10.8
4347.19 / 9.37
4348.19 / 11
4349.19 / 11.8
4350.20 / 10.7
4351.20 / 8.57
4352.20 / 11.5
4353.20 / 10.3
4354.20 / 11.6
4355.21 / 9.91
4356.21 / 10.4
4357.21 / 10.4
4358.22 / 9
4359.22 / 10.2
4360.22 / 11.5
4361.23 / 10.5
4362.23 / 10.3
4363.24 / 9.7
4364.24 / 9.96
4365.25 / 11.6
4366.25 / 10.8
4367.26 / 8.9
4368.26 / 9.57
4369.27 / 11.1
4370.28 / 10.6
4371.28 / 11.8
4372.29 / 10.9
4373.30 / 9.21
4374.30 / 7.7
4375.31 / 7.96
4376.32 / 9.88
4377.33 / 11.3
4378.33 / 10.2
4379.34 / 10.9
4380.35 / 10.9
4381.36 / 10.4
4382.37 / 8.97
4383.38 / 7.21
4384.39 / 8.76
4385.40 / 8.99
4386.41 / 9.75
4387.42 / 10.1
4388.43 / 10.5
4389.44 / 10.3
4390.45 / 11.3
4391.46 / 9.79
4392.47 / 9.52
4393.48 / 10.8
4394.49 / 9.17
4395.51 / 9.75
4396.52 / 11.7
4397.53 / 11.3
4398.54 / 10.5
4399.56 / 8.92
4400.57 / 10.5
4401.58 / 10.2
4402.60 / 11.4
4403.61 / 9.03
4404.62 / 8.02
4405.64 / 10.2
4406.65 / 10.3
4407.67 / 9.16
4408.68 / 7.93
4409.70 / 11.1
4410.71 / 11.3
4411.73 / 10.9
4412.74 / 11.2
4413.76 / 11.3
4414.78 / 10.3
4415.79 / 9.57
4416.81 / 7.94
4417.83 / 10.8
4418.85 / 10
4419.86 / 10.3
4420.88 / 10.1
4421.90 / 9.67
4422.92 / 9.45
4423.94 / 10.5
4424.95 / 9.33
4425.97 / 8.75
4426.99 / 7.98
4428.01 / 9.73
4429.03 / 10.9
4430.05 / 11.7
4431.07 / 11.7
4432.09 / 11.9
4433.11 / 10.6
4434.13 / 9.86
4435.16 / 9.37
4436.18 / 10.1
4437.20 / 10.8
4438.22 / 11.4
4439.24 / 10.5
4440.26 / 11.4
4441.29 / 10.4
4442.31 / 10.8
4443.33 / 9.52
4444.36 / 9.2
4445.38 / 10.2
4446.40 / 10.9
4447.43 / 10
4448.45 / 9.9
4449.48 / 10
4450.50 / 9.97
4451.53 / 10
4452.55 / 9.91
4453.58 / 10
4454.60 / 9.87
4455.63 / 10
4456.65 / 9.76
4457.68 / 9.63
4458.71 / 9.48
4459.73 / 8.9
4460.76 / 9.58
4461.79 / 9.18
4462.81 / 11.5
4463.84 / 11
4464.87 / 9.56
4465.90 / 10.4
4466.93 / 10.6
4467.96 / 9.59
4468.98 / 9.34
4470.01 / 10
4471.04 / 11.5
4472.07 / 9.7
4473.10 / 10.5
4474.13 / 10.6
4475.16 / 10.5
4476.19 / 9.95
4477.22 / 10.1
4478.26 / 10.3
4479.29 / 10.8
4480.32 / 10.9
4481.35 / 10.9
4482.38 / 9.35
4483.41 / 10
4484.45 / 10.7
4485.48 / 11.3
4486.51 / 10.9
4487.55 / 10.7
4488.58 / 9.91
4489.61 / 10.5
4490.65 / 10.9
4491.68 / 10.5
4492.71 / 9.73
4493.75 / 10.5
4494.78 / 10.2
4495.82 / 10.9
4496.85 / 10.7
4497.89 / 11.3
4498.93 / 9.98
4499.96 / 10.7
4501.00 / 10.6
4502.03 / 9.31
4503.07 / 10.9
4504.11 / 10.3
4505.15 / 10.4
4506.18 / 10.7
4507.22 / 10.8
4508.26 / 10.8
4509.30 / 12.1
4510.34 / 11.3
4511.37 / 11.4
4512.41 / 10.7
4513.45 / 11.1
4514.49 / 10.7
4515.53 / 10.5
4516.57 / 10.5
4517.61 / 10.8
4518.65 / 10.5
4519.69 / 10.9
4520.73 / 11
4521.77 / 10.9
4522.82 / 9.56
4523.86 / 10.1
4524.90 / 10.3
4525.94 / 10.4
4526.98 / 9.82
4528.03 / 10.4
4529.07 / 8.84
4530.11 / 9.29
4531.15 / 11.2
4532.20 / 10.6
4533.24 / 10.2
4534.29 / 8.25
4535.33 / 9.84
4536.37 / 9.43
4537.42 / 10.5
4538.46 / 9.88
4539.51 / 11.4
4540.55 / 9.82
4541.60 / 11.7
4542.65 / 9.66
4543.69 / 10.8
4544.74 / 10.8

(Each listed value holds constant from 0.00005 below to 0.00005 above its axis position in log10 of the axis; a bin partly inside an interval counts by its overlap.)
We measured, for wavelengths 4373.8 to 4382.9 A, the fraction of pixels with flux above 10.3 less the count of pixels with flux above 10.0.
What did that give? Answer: -4.6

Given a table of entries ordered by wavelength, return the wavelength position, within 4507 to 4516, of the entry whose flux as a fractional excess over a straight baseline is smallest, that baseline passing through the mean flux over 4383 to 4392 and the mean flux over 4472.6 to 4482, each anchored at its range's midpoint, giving 4515.53 A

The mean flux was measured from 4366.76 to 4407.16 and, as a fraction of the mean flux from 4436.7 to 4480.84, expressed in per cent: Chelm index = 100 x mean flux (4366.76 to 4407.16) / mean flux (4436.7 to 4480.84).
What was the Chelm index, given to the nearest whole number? 98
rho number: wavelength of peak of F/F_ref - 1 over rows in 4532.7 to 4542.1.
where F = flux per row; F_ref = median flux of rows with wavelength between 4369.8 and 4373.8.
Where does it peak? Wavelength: 4541.60 A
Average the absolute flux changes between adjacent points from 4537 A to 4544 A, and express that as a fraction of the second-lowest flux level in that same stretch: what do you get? 0.15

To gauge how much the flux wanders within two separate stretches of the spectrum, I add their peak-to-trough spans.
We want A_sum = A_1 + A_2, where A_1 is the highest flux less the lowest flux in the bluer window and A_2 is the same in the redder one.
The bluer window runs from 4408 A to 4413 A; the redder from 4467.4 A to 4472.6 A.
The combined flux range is 5.5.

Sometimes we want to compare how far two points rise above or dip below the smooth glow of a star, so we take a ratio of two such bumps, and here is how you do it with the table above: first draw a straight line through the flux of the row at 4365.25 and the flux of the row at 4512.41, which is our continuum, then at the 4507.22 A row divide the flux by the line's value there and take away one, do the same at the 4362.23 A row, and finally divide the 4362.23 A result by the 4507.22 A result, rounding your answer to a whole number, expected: -18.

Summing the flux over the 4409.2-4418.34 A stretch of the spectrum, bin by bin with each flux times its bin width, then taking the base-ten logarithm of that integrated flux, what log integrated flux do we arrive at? 1.982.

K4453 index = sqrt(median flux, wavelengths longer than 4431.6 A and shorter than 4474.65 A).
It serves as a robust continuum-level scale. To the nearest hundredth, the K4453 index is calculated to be 3.16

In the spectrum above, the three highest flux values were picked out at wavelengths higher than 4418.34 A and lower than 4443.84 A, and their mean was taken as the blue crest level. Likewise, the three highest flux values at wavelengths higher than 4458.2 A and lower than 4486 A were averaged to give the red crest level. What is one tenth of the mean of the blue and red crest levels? 1.16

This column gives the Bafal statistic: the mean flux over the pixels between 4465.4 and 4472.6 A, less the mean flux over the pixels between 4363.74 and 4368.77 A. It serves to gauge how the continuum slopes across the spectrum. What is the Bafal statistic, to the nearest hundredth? 0.00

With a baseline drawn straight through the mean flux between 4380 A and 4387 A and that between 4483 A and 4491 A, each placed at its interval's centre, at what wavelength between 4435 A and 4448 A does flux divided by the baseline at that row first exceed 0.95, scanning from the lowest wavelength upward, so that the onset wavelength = 4436.18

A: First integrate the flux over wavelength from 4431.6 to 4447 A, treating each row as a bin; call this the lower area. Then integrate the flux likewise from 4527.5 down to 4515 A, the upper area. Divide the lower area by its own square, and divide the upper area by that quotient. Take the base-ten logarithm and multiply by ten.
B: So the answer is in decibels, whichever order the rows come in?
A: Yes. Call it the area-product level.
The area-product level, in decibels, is 43.2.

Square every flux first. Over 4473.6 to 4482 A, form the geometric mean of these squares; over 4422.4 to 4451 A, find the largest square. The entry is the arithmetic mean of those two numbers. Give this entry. 126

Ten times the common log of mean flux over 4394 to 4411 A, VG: 10.01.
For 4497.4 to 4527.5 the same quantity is 10.27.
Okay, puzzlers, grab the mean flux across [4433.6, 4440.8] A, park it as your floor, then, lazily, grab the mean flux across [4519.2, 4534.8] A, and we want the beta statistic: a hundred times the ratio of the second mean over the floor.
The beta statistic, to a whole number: 96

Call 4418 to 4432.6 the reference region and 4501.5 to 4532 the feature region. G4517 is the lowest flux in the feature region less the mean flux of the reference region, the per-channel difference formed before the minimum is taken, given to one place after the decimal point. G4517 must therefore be -1.3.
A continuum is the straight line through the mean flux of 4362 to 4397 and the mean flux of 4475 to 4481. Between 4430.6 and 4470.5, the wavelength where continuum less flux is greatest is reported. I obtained 4459.73 A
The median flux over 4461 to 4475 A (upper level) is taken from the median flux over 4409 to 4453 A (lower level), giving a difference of -0.20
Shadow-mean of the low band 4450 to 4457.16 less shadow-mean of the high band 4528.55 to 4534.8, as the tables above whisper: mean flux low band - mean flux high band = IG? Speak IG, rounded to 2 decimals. 0.20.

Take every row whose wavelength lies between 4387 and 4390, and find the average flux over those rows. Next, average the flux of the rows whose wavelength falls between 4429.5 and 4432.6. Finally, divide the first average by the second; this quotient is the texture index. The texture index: 0.88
